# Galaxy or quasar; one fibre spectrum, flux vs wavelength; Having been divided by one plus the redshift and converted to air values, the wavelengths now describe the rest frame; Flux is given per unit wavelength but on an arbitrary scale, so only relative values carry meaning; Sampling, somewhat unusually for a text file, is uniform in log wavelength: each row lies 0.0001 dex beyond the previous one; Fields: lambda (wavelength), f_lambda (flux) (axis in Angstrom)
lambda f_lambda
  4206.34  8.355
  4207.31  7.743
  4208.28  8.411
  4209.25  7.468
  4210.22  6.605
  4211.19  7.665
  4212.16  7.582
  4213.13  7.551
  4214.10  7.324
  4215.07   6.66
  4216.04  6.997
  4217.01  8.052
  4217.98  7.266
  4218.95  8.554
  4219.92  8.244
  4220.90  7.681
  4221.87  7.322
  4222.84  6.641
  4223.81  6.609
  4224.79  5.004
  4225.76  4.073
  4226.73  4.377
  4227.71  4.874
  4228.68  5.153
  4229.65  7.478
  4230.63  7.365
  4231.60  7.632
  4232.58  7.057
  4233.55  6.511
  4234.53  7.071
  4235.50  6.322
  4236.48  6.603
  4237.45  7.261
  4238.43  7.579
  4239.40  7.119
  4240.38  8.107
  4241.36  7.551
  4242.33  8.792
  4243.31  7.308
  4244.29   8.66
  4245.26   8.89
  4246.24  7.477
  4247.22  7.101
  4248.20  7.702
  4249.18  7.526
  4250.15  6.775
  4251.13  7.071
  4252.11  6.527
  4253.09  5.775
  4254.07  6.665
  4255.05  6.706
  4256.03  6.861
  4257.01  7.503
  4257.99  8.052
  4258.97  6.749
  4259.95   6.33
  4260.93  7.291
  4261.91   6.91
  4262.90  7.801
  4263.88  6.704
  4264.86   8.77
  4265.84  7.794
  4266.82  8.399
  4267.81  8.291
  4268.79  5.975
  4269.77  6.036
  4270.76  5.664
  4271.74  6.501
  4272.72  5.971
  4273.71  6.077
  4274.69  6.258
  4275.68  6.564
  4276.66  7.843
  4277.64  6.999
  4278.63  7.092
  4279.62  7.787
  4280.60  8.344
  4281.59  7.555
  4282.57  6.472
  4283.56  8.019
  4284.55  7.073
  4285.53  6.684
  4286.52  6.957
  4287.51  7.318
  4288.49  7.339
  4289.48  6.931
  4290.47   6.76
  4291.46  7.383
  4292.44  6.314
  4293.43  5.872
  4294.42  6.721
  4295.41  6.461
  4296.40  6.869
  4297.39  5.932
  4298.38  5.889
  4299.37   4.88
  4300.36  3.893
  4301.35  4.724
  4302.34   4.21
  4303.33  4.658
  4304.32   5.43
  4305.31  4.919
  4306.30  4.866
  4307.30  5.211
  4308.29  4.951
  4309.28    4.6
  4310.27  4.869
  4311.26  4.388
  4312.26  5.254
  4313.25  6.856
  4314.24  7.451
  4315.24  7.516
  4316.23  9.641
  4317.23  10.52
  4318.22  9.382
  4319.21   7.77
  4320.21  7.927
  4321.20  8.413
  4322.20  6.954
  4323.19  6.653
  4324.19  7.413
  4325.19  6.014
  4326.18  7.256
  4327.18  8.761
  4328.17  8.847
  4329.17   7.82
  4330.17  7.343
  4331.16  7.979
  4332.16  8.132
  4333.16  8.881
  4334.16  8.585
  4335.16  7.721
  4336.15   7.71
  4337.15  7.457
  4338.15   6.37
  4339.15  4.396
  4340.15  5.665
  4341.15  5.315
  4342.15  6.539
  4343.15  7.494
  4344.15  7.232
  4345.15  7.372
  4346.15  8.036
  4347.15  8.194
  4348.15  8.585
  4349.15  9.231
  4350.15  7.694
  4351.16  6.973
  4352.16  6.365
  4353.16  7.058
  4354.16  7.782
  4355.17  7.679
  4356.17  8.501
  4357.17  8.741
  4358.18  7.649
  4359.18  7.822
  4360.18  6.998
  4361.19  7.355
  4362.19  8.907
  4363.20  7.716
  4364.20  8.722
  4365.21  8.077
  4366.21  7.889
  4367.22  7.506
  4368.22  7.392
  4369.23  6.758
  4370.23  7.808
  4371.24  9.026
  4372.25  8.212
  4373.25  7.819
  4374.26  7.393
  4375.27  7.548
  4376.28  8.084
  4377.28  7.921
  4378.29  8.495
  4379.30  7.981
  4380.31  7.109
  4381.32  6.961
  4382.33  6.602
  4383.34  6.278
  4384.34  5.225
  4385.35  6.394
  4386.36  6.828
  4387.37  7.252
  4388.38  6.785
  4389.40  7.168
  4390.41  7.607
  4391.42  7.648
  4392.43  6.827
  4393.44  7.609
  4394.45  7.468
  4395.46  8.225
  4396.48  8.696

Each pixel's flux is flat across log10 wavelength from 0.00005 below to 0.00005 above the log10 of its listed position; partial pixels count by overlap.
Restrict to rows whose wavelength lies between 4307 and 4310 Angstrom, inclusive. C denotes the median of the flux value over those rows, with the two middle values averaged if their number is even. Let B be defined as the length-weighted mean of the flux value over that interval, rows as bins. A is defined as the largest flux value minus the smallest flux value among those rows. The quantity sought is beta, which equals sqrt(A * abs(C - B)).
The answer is 0.16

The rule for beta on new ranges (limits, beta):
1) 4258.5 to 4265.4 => 0.88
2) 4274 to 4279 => 0.36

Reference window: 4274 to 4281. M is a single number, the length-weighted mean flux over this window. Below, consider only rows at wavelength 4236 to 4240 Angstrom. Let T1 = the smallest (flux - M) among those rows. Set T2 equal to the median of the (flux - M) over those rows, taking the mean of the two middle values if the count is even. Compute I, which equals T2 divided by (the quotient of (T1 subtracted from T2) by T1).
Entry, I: 0.04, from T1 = -0.6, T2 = 0.0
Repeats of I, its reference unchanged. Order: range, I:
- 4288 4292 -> 0.11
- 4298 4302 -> 8.88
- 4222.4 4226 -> 2.58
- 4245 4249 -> -0.09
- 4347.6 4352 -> -0.20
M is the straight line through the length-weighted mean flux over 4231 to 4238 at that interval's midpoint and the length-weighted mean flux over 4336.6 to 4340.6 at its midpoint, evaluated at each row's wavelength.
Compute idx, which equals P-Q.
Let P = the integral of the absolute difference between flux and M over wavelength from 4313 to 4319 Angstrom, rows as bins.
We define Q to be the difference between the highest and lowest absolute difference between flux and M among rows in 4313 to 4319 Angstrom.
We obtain 11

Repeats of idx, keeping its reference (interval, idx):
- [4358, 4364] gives 10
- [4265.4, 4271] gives 5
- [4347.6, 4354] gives 9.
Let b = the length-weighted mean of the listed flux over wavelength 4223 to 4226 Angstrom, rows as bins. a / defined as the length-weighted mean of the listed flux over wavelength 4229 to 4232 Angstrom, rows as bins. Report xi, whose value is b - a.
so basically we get -1.9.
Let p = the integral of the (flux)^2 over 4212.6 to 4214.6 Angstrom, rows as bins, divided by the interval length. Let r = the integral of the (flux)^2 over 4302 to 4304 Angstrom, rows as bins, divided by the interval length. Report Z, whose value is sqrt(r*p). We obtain 34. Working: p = 55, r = 21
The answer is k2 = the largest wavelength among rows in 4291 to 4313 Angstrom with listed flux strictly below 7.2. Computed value 4312.26 Angstrom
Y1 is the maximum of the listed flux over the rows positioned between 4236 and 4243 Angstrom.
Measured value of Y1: 8.792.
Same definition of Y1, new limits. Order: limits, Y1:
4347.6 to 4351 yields 9.231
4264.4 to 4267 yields 8.77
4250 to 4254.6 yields 7.071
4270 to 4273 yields 6.501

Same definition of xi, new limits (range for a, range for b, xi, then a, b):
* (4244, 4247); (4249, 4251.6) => -1.1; 8.2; 7.1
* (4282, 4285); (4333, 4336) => 1.1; 7.2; 8.3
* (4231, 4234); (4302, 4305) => -2.3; 7.1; 4.8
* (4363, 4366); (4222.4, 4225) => -2.0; 8.2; 6.2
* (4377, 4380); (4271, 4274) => -1.9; 8.1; 6.1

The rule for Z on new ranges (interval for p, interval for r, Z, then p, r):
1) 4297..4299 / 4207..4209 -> 47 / 34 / 65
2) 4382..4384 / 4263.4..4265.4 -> 50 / 40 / 61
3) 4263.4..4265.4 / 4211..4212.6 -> 60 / 61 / 58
